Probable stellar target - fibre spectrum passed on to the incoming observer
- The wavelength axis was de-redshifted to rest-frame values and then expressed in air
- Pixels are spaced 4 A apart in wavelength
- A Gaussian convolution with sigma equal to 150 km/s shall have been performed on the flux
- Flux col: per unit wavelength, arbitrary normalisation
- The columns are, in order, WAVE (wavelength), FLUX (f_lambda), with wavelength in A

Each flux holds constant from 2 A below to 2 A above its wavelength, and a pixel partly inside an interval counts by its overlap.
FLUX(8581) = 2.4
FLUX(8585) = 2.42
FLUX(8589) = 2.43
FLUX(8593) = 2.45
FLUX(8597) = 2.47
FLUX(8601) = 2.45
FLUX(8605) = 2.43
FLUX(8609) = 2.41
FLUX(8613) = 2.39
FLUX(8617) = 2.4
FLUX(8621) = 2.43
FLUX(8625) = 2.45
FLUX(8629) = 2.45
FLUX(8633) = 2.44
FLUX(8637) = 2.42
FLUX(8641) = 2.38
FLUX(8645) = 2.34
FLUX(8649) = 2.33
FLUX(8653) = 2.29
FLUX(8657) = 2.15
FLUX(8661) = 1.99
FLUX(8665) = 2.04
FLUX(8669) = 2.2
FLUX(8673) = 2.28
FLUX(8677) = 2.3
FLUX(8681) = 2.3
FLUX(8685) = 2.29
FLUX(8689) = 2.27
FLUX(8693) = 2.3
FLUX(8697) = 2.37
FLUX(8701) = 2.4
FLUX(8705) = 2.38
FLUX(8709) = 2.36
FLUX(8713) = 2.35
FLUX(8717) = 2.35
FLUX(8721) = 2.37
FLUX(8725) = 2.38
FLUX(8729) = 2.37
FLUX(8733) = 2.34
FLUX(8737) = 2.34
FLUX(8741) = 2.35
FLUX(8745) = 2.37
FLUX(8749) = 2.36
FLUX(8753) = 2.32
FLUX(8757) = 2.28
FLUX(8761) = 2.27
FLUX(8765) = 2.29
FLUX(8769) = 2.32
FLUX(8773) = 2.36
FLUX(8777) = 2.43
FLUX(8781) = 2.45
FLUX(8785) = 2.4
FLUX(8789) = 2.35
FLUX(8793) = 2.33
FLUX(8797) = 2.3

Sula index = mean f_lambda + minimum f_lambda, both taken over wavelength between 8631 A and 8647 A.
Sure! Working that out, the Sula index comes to 4.735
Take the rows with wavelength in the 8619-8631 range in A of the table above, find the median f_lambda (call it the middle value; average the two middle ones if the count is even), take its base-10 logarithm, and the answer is 0.389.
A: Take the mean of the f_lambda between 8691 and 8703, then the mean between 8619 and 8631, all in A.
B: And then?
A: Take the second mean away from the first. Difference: -0.087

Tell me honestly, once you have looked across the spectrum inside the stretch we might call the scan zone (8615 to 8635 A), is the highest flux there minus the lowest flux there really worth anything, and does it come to 0.050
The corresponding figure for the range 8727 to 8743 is 0.030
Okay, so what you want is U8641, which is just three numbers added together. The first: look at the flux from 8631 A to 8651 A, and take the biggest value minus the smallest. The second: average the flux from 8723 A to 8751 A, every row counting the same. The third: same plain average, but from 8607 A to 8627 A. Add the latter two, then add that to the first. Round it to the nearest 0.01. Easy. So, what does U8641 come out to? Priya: 4.88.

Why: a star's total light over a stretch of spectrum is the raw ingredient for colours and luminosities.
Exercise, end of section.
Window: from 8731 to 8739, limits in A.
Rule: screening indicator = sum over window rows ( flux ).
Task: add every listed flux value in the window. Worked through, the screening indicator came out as 4.7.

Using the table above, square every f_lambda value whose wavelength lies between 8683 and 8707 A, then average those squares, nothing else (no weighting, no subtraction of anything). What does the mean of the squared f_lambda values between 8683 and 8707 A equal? 5.45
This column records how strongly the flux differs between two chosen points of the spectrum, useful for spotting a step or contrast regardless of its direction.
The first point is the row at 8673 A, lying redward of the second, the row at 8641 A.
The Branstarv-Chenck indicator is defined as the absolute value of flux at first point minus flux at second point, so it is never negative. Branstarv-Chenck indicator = 0.10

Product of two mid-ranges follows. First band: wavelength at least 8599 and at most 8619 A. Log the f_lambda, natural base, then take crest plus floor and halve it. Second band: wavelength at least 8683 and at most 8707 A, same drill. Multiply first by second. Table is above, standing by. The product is 0.749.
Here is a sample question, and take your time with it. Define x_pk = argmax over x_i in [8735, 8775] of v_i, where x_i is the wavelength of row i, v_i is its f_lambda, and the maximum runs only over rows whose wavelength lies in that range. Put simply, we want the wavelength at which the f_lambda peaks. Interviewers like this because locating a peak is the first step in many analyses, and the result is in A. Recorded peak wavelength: 8745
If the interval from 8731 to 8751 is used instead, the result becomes 8745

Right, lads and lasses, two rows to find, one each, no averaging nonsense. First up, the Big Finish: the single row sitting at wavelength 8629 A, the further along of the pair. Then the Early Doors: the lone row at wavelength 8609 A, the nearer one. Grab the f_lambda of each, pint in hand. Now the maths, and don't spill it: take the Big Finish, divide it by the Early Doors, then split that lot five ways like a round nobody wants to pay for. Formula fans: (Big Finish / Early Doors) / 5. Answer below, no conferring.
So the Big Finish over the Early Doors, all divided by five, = 0.203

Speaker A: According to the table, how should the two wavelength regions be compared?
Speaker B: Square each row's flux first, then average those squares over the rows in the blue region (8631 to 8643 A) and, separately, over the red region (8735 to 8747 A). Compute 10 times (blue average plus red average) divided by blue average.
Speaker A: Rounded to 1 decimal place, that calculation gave 19.5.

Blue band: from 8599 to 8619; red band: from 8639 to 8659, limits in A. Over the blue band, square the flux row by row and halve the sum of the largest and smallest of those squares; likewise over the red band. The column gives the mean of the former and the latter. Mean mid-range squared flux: 5.50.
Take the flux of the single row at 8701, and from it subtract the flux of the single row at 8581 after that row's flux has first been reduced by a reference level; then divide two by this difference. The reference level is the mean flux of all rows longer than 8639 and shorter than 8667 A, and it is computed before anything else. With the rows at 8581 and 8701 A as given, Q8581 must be 0.90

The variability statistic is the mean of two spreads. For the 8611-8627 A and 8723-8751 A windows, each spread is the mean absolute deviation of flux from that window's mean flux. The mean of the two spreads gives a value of 0.018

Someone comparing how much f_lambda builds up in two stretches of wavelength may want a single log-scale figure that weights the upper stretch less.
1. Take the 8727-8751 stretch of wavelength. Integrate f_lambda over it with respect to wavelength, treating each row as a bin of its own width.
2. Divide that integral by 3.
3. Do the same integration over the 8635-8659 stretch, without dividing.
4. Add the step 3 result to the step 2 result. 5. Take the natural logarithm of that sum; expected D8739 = 4.31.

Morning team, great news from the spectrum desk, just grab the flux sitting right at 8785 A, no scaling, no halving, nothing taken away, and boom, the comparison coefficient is 2.4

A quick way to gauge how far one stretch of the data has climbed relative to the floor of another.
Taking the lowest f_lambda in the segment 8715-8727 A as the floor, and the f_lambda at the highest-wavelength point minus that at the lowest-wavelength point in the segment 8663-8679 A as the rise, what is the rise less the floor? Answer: -2.09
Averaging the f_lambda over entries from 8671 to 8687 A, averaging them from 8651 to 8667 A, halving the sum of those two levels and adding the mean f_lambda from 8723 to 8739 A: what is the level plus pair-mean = 4.56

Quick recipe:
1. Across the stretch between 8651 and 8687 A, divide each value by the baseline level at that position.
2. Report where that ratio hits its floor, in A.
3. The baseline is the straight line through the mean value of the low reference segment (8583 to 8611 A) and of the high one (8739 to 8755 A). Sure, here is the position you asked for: 8661 A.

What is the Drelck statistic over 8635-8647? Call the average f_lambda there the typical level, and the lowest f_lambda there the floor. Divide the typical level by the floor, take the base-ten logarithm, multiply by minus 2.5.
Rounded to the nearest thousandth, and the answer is -0.018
